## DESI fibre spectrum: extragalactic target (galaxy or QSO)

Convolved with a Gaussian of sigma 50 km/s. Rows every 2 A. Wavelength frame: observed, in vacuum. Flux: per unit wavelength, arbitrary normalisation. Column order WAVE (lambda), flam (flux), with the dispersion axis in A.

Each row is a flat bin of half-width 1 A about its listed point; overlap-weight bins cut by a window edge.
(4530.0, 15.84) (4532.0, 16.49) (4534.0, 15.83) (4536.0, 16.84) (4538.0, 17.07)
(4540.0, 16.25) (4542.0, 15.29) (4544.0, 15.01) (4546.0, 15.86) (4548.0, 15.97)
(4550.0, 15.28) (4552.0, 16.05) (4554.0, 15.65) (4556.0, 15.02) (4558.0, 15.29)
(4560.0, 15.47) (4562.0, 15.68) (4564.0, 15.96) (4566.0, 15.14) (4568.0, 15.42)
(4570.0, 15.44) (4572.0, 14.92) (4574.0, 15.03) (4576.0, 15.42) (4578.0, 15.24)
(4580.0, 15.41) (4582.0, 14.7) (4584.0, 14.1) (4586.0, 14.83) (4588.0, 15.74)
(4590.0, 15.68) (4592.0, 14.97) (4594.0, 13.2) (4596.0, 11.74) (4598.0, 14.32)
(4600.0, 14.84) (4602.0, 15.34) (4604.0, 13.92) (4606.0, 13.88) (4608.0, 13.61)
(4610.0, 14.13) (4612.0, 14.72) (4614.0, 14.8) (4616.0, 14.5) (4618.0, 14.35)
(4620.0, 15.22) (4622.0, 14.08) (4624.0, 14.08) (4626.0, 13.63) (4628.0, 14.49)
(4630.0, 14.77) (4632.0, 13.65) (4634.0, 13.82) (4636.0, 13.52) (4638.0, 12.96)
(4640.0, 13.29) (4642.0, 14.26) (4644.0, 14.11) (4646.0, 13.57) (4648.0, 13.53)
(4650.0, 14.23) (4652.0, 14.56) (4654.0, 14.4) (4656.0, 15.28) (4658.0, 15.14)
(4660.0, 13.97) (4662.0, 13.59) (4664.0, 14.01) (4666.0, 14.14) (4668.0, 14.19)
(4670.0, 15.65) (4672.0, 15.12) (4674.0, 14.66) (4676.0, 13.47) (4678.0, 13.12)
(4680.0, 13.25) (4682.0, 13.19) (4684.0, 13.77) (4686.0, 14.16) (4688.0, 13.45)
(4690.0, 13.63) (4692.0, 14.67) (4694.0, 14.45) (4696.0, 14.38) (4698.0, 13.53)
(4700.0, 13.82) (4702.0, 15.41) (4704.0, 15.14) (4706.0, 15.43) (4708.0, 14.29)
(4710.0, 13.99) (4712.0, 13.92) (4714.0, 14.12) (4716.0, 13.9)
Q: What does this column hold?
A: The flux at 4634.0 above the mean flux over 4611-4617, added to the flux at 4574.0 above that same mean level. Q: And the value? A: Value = -0.50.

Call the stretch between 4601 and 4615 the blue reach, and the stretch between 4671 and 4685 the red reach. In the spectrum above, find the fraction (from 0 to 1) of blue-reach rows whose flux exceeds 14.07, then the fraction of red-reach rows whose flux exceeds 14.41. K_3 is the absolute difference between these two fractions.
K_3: 0.29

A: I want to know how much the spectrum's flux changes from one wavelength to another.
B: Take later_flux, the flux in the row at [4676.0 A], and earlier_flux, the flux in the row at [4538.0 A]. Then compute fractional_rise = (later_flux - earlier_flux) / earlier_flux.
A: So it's -0.21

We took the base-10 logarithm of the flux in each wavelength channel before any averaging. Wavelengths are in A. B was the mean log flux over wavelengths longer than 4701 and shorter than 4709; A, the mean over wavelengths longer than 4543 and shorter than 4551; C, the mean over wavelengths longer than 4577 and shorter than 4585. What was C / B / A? 0.835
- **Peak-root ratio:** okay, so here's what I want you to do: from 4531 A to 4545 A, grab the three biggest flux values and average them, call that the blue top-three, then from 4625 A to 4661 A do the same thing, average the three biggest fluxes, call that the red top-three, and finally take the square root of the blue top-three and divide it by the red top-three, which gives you 0.272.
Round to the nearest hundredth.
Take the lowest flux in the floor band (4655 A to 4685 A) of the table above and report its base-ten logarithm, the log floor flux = 1.12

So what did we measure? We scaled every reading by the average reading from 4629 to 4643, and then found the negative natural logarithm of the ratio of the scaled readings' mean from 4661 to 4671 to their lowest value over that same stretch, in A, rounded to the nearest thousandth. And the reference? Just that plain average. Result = -0.052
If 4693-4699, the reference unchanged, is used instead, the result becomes -0.043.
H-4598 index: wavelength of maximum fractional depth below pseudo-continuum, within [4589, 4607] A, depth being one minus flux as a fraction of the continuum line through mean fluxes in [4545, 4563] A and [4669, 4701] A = 4596.0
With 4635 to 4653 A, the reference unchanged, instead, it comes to 4638.0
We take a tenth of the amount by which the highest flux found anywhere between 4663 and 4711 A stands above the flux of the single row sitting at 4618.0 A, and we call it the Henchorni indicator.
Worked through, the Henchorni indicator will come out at 0.13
